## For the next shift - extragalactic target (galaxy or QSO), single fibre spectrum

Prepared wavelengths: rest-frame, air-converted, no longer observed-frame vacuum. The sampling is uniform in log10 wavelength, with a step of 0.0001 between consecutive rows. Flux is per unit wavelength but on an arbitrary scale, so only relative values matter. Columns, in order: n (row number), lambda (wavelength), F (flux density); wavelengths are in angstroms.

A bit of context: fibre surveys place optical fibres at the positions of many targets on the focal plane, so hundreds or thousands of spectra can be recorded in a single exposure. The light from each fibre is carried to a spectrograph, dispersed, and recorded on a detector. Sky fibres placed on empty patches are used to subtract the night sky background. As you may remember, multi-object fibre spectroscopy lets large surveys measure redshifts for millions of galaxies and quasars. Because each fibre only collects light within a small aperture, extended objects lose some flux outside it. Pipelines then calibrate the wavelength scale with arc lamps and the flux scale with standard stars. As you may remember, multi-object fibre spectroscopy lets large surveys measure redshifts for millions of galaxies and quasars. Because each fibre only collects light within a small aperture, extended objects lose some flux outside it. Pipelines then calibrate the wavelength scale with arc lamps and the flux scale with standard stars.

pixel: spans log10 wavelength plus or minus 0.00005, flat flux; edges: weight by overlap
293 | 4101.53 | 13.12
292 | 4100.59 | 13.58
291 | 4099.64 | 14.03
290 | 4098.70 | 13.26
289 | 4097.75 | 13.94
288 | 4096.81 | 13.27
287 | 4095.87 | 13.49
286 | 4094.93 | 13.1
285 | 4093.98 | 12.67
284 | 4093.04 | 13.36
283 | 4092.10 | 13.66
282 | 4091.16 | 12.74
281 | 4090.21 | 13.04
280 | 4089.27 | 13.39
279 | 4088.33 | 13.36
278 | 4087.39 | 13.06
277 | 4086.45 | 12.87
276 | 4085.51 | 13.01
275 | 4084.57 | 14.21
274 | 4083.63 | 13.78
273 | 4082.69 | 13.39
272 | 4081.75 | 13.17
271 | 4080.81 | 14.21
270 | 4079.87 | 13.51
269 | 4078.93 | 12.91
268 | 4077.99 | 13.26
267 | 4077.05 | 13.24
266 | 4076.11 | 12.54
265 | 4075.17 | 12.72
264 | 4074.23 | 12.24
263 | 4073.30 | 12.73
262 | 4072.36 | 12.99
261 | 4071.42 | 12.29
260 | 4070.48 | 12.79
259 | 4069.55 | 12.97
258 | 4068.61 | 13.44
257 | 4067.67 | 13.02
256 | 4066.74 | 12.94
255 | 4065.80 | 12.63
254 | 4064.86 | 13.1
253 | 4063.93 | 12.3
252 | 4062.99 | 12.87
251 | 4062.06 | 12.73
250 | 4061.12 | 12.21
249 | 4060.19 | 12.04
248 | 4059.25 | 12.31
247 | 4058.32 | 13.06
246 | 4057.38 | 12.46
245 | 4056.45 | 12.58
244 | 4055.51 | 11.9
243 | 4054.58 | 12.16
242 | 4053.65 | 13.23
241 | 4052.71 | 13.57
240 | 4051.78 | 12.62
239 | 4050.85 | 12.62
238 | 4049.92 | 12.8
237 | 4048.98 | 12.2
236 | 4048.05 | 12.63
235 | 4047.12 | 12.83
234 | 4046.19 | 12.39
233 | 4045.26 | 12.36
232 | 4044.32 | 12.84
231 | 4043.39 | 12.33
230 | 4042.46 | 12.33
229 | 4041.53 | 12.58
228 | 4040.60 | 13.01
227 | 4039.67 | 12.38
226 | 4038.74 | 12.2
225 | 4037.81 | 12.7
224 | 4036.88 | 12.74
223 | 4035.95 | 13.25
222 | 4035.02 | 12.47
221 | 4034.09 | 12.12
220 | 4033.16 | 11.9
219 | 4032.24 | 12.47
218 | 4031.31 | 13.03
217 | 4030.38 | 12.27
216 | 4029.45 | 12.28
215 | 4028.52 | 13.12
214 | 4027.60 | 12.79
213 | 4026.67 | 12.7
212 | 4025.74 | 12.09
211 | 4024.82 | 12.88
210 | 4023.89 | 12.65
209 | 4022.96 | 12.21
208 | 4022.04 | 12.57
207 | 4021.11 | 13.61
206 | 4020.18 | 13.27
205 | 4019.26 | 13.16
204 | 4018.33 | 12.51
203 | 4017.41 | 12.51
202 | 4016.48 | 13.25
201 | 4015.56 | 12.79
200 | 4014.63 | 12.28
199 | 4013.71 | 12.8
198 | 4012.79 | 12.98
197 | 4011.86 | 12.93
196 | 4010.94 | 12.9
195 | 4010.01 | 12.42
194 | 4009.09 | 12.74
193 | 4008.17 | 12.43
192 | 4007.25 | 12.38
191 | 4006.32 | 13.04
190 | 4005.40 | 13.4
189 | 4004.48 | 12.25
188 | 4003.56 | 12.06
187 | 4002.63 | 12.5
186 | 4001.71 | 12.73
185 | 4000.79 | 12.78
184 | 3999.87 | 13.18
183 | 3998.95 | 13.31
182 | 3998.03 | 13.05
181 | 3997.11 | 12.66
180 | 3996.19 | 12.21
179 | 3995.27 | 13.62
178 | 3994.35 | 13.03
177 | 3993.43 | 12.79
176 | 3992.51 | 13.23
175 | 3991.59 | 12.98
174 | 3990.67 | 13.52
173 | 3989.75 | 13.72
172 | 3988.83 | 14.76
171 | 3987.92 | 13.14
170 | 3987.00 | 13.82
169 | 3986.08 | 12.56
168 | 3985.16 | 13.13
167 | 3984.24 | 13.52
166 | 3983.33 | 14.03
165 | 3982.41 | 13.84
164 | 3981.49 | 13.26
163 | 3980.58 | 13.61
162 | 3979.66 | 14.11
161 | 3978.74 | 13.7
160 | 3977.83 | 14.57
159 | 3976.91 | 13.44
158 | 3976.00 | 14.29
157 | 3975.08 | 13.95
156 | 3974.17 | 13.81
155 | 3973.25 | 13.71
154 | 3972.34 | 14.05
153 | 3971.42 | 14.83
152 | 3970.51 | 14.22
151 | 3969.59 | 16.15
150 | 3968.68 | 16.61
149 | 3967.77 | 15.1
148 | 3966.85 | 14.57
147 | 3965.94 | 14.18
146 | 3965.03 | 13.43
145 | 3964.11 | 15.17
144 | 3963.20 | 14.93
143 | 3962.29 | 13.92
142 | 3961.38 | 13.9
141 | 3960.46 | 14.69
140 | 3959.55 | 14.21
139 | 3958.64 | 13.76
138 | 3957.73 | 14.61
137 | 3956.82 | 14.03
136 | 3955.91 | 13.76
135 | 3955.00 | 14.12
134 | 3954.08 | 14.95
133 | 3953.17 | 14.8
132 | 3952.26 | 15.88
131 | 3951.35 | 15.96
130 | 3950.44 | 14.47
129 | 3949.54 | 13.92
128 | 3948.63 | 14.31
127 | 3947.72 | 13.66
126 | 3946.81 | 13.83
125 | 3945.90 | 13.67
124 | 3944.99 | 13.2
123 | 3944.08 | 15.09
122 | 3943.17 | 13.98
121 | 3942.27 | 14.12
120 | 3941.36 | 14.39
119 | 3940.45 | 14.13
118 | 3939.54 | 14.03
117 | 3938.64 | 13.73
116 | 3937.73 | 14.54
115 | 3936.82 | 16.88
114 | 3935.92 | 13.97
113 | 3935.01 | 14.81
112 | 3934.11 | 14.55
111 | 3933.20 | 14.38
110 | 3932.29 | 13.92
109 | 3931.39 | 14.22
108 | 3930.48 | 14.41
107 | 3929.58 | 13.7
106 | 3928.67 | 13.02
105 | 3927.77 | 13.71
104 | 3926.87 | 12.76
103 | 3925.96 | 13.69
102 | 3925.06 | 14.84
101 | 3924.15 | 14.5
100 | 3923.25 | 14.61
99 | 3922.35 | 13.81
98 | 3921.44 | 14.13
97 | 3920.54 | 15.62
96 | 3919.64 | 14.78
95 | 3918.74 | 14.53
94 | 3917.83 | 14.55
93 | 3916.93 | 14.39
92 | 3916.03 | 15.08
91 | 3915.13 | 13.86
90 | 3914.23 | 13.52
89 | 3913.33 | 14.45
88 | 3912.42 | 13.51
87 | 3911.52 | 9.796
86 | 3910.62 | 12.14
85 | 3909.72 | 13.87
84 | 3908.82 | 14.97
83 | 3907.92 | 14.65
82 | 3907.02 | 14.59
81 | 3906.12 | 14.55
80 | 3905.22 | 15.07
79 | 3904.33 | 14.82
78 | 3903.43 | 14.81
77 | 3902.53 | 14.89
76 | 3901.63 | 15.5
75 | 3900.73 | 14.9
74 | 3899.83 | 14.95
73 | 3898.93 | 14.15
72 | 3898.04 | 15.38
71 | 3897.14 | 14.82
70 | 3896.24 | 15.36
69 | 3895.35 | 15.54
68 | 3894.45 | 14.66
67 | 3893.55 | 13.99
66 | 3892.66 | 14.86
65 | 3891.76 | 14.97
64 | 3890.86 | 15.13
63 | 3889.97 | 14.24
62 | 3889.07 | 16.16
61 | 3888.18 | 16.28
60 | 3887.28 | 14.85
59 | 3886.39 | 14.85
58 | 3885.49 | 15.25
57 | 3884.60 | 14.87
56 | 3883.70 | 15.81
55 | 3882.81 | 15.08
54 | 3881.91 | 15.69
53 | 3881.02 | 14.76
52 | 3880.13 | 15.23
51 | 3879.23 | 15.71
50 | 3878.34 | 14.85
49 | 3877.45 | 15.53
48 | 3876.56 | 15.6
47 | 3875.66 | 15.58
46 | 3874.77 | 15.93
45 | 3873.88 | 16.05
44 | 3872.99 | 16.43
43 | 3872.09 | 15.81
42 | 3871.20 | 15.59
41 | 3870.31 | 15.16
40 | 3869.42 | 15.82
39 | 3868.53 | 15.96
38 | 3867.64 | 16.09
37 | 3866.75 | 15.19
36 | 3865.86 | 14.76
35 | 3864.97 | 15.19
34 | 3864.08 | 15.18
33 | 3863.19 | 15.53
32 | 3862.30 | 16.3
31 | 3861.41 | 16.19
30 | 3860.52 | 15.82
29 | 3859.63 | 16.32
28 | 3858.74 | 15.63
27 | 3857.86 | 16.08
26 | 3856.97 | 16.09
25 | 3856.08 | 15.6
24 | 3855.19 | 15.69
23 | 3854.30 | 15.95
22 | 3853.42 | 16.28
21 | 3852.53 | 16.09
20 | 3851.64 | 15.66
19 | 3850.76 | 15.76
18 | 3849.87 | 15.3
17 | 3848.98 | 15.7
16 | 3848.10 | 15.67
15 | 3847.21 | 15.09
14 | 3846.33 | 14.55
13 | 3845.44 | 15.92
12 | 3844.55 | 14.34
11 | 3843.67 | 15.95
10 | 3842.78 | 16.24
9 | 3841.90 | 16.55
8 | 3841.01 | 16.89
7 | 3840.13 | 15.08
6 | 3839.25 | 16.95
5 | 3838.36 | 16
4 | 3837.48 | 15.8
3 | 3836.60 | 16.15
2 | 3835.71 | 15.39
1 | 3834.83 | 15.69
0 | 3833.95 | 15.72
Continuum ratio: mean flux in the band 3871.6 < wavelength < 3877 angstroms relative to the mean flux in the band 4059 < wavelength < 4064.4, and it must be 1.28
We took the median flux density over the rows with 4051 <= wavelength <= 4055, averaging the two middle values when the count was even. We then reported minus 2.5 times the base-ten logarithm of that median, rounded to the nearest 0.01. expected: -2.78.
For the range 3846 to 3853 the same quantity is -2.99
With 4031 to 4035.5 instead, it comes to -2.74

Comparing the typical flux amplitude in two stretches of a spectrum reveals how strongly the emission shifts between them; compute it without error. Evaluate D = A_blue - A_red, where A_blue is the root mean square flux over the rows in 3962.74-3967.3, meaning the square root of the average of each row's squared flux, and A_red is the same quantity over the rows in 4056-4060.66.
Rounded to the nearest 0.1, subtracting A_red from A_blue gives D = 2.0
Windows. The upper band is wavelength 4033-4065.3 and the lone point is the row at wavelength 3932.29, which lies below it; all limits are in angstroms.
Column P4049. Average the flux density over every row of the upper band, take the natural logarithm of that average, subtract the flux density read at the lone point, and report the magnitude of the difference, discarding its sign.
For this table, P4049 11.4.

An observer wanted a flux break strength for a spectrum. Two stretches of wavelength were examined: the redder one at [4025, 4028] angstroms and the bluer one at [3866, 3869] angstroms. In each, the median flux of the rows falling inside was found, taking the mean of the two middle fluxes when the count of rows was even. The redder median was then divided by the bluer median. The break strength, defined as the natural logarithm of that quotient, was -0.228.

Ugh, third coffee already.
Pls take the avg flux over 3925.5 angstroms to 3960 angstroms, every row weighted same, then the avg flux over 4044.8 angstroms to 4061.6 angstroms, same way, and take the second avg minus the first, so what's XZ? -1.7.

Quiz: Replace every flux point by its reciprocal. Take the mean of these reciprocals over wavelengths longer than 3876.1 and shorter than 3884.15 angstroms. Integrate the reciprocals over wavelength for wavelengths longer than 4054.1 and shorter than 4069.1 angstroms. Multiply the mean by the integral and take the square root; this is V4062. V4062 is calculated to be 0.28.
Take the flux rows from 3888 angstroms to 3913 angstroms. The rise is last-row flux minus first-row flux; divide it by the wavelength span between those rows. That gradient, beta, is -0.11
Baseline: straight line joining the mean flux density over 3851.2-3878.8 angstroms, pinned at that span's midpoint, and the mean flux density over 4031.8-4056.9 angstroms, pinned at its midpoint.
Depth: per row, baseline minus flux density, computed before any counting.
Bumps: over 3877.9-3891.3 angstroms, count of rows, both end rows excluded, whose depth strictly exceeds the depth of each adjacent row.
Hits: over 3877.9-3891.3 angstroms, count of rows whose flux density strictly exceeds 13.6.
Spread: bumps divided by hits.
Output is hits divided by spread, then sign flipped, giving -45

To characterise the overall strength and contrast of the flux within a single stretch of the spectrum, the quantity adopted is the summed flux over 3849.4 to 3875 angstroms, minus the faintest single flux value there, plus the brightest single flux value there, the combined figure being 459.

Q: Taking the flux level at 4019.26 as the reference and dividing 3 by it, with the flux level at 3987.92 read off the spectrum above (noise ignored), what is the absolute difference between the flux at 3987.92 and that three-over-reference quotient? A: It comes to 12.91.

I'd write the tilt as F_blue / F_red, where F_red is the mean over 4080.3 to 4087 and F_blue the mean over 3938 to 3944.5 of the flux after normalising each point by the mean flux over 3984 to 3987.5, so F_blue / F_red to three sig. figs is 1.05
